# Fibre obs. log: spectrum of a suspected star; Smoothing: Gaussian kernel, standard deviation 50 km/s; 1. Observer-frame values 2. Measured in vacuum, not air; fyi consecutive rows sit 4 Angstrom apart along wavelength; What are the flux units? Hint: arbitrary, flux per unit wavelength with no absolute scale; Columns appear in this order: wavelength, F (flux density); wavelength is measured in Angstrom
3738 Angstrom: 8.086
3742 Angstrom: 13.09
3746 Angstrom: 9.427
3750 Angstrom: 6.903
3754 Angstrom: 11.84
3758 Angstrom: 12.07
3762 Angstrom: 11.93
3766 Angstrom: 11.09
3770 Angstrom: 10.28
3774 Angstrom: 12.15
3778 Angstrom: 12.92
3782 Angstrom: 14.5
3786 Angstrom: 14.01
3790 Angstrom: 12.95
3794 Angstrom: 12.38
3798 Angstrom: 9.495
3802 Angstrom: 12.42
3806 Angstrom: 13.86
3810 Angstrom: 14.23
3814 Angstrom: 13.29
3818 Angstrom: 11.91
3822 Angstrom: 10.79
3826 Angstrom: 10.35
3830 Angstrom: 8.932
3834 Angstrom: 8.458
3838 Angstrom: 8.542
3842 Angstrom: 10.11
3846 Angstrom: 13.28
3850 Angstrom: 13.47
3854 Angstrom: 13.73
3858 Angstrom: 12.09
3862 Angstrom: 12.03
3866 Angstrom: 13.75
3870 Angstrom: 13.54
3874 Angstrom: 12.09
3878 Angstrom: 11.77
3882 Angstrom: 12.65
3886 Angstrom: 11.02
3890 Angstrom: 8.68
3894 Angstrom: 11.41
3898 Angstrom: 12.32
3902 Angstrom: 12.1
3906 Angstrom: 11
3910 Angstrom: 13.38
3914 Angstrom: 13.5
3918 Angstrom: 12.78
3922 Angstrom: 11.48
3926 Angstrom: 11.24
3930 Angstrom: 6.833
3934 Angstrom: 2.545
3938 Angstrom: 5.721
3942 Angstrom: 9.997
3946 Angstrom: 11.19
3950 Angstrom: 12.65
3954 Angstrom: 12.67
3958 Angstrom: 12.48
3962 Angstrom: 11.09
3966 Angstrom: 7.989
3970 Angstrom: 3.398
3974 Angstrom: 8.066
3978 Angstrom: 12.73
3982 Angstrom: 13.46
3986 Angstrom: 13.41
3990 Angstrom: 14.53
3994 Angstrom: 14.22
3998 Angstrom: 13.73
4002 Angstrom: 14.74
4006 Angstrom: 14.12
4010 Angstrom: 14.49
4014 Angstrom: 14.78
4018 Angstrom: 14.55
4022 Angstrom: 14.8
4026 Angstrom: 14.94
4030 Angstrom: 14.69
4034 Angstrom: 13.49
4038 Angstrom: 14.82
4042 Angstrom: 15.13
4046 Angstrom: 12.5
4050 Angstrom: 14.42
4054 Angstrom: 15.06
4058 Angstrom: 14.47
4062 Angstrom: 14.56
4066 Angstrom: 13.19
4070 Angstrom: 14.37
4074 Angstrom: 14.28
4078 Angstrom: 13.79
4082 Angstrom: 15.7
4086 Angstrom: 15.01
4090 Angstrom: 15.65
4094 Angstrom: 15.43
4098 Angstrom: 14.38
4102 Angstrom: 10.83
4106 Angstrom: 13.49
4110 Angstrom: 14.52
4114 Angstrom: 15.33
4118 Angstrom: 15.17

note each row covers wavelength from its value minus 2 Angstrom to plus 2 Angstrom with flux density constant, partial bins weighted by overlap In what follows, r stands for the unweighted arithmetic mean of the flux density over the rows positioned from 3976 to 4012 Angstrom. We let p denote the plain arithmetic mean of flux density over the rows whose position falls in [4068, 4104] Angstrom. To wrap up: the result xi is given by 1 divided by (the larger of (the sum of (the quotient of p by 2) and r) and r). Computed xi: 0.047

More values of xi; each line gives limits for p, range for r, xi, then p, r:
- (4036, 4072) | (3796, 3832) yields 0.053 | 14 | 11.7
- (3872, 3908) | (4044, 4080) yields 0.051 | 11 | 14.1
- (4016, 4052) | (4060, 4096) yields 0.046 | 14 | 14.7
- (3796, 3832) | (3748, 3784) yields 0.058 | 12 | 11.5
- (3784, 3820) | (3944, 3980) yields 0.060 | 13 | 10.3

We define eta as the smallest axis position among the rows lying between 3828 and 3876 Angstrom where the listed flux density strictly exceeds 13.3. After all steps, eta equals 3850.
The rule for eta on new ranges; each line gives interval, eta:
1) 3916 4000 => 3982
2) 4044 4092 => 4050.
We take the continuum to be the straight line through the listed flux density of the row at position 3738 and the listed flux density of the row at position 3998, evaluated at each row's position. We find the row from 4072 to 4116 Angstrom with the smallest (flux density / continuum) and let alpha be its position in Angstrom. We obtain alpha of 4102 Angstrom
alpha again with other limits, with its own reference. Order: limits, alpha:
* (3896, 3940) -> 3934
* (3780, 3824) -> 3798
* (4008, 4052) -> 4046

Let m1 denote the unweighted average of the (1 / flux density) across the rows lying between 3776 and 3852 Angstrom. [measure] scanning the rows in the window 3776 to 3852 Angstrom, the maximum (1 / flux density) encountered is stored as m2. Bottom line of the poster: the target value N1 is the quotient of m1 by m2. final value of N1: 0.73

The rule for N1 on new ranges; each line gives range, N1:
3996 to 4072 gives 0.87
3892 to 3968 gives 0.28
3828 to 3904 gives 0.75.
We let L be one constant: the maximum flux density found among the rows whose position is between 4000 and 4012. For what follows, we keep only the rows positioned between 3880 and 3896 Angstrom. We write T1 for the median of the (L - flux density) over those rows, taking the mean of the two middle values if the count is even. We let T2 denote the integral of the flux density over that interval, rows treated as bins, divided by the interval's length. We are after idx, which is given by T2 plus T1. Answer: 14.5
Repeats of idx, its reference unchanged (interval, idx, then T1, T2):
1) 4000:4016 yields 14.7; 0.1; 14.5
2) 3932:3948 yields 14.2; 6.9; 7.4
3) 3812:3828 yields 15.0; 3.4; 11.6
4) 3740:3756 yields 14.4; 4.1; 10.3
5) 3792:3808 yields 14.4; 2.3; 12.0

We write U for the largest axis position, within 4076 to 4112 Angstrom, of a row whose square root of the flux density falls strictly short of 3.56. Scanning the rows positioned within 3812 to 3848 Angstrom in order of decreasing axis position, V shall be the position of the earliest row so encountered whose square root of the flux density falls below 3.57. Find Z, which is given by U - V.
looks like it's 260 Angstrom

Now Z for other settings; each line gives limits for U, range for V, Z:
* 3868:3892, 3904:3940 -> -48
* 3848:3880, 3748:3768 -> 112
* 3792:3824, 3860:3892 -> -68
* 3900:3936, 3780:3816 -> 132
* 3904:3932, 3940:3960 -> -28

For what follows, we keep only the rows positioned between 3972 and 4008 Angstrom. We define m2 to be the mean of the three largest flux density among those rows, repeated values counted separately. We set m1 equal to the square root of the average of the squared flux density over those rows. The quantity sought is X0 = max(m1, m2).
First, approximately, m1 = 13.4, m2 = 14.5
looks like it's 14.5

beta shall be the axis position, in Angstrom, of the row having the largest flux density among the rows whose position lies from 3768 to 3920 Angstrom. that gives 3782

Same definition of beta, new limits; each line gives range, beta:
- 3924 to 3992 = 3990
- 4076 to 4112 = 4082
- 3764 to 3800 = 3782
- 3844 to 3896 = 3866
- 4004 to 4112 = 4082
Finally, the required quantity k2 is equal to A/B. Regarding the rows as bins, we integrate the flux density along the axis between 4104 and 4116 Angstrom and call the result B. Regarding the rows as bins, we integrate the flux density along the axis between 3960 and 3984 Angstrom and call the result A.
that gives 1.3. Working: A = 227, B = 173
